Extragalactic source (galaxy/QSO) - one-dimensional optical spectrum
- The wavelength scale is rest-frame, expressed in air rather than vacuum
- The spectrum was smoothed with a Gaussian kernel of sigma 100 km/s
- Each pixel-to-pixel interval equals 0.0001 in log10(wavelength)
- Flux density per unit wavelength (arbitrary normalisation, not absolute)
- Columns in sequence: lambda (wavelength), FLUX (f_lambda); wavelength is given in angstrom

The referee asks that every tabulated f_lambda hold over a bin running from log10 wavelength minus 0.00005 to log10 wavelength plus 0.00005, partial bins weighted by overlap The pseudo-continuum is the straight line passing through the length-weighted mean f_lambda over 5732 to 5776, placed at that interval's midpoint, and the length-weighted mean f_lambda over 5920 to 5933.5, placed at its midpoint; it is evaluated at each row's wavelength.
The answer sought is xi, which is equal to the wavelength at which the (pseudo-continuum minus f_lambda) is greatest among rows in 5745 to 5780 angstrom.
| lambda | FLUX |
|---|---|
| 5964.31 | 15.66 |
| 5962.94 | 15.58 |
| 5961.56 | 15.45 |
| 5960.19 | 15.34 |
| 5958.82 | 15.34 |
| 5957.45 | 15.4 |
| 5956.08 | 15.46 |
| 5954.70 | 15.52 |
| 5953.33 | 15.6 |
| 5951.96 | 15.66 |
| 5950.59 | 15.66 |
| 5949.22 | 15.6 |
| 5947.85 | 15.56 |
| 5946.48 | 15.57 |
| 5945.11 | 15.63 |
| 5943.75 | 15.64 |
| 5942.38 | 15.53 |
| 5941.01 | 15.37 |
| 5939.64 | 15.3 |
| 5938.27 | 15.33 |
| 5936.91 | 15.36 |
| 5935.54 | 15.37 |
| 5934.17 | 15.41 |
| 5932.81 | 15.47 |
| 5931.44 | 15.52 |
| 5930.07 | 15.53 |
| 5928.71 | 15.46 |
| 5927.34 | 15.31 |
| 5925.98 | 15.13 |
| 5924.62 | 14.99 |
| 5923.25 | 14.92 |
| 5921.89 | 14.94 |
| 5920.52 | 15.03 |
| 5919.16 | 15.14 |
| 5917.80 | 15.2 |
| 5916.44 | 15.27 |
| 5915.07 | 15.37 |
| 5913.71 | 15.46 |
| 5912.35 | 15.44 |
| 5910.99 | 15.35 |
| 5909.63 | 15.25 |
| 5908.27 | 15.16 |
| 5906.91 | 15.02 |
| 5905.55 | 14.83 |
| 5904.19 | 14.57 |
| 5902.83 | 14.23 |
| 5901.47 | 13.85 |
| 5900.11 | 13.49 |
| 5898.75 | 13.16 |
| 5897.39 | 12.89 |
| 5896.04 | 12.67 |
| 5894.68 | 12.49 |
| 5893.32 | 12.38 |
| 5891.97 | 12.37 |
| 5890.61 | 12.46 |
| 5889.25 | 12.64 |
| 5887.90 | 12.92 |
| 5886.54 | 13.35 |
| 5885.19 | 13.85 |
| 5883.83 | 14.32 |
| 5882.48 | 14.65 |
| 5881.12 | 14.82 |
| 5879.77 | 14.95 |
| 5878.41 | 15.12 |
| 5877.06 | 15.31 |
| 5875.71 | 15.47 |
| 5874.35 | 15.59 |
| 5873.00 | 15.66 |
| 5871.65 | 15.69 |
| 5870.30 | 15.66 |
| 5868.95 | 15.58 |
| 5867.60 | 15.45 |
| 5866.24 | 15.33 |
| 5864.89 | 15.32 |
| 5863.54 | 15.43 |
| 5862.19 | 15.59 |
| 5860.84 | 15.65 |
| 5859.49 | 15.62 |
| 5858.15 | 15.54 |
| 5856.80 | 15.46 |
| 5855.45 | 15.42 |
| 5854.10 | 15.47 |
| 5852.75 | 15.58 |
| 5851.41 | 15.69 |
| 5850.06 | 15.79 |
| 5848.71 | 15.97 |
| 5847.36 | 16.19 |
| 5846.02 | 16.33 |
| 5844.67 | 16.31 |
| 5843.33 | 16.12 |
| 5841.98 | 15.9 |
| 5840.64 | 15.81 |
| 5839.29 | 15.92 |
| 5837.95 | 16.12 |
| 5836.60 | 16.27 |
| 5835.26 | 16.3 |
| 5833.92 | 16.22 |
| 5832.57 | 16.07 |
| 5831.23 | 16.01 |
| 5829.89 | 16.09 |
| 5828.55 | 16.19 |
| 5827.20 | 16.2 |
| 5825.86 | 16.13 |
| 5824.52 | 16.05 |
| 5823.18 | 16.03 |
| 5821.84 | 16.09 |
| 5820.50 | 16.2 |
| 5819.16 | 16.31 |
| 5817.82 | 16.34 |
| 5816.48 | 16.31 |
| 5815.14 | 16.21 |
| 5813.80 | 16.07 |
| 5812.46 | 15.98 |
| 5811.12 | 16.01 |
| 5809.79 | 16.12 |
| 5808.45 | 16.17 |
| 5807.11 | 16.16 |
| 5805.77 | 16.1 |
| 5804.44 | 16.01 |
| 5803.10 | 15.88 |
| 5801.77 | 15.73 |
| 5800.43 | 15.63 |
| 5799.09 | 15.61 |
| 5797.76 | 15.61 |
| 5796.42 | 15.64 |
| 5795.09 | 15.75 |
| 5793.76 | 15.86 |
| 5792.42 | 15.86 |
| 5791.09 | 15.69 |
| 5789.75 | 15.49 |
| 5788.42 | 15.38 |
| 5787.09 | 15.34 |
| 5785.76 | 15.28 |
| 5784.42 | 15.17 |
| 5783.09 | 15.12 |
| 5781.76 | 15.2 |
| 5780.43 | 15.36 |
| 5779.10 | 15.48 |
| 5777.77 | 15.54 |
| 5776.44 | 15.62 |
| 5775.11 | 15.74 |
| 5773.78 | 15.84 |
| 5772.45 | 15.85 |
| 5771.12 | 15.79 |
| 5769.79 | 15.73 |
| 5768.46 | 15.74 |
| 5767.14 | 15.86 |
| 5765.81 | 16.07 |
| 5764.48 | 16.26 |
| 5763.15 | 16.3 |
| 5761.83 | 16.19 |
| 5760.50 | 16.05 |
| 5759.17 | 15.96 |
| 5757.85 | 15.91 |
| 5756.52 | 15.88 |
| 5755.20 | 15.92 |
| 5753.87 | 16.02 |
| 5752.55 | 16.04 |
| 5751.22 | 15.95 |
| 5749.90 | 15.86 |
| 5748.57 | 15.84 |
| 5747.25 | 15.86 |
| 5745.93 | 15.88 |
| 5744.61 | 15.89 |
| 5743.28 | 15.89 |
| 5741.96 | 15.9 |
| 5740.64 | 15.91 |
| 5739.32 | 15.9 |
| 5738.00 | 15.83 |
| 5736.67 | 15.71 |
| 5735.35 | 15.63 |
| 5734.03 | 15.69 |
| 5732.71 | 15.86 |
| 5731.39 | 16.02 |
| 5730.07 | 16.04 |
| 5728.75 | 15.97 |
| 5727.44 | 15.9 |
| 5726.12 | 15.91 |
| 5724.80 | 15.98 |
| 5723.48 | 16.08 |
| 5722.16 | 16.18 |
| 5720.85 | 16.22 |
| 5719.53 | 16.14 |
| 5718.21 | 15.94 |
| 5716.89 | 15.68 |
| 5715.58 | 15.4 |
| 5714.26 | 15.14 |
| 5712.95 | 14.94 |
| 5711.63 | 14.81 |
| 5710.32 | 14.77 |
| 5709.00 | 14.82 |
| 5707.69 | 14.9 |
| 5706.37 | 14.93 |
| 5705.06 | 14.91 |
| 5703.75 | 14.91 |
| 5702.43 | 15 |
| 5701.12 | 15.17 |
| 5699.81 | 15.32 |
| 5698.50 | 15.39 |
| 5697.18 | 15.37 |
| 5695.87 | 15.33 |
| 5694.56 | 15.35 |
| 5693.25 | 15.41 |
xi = 5779.10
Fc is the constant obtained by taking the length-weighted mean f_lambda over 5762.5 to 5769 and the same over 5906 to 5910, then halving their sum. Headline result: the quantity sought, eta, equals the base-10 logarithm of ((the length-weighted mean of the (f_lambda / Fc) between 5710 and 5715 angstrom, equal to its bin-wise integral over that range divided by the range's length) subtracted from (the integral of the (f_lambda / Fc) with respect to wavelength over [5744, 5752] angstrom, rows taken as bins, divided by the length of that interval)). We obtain -1.2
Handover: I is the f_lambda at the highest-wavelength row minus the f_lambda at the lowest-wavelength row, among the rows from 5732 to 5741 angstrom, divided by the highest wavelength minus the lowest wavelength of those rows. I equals 0.01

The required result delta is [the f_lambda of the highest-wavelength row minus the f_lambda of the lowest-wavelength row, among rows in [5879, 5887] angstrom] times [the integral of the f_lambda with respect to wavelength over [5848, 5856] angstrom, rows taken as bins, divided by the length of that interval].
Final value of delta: -25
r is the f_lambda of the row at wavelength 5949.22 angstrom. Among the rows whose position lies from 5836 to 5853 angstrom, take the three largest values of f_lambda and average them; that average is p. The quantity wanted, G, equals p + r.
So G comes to 31.9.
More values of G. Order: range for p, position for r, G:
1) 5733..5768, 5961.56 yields 31.7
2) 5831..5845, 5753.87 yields 32.3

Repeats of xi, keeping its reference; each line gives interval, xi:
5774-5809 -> 5783.09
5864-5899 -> 5891.97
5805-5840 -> 5812.46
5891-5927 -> 5891.97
